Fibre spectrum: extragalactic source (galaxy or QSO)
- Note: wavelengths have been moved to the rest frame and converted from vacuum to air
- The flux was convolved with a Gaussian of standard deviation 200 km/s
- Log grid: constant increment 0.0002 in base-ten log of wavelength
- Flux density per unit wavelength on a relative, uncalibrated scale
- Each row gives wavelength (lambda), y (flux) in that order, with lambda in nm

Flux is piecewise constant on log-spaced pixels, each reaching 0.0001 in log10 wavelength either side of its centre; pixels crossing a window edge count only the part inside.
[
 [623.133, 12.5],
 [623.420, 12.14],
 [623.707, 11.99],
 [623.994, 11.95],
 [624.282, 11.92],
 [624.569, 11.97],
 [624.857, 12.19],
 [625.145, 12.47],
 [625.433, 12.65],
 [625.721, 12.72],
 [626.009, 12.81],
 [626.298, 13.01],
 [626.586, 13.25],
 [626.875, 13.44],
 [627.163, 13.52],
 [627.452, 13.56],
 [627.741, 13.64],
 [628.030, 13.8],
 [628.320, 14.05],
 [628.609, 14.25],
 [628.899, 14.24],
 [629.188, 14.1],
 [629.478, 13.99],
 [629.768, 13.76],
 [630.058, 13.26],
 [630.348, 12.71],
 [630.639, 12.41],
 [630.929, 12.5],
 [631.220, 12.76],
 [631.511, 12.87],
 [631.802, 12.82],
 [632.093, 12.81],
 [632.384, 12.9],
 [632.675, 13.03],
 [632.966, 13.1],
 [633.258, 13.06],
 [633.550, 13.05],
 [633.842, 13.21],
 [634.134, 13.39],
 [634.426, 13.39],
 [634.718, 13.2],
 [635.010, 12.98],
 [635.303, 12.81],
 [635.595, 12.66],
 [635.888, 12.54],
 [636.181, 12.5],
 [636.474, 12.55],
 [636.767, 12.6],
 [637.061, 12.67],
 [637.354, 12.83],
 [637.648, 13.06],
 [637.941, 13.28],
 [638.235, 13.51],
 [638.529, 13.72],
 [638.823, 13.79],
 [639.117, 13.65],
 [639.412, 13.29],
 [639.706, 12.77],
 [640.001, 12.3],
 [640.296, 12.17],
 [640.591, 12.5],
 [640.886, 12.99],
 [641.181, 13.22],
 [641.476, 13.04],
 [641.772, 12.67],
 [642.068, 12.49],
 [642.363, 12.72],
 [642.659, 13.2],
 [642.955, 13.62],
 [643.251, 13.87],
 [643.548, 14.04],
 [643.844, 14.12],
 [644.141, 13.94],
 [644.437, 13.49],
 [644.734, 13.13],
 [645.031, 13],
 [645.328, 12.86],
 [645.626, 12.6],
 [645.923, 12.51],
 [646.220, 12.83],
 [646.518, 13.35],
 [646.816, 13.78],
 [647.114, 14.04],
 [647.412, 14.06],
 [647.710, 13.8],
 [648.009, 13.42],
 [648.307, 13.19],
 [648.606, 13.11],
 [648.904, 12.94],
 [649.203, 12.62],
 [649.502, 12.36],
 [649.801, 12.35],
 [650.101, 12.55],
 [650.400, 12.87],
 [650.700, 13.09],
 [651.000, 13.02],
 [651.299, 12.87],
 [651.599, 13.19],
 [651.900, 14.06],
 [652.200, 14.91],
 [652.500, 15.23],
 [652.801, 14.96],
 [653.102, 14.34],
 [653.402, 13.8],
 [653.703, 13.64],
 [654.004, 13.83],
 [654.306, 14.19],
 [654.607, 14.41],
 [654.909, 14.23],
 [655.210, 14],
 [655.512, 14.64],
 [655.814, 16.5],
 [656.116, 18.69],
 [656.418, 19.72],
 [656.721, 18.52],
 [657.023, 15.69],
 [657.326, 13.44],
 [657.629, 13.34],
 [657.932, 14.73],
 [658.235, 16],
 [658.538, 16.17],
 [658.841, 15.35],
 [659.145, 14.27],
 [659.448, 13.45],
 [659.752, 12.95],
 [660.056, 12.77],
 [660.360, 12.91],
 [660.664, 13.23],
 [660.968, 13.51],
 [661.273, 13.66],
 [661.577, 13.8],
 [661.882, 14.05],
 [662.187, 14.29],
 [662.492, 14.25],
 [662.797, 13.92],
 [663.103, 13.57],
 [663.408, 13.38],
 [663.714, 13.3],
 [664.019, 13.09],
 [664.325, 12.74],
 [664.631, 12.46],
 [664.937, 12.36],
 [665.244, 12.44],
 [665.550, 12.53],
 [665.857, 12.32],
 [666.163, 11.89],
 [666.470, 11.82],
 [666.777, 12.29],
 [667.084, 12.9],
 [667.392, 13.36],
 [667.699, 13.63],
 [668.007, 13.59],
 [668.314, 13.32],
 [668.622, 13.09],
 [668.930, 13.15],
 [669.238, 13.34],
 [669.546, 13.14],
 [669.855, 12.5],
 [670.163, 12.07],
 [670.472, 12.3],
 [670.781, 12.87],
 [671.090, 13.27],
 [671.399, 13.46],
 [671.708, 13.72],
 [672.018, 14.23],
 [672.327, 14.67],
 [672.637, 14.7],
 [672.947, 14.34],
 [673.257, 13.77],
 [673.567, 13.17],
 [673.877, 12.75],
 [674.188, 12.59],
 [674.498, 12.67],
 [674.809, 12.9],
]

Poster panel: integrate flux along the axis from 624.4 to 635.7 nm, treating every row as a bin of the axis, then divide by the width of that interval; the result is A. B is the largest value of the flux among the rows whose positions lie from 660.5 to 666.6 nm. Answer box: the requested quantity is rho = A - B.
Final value -1.2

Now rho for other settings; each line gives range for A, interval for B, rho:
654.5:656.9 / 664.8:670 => 2.7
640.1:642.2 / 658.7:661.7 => -2.6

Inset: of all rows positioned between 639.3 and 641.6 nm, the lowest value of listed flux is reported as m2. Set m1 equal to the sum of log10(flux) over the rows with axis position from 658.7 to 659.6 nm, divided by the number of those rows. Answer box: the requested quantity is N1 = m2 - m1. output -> 11.0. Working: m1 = 1.16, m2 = 12.17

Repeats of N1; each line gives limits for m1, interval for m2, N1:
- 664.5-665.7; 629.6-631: 11.3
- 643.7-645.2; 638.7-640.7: 11.0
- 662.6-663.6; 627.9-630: 12.6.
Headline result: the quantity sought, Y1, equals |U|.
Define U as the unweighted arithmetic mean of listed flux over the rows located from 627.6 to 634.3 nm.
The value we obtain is 13.3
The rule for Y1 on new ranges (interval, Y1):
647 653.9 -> 13.5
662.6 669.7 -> 12.9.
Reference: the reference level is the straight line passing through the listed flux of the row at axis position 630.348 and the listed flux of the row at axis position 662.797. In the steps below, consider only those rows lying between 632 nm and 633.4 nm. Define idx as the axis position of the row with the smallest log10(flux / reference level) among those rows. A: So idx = 632.093 nm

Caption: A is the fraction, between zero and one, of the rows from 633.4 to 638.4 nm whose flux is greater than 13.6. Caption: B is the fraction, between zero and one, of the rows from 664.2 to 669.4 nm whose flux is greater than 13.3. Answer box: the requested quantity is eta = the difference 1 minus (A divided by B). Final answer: 1.0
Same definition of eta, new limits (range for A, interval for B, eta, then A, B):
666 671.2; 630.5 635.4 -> 0.5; 0.06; 0.12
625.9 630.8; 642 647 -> 0.0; 0.47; 0.47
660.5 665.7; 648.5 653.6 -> 0.0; 0.35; 0.35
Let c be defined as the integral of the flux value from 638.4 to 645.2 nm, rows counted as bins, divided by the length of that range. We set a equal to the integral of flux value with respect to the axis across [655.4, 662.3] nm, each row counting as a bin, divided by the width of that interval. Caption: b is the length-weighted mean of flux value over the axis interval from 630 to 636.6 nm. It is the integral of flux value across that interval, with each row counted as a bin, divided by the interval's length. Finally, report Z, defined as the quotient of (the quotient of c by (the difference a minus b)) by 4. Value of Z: 2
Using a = 14.9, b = 12.9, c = 13.2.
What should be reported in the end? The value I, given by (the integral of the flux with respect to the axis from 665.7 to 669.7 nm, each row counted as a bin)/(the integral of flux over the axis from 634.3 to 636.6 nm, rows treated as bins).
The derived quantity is 1.8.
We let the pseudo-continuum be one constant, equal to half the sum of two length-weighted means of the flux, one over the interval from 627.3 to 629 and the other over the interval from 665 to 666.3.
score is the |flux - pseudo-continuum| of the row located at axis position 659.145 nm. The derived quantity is 1.2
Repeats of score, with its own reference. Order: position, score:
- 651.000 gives 0.1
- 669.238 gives 0.2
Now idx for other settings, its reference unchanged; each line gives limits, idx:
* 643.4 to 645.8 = 645.626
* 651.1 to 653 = 651.299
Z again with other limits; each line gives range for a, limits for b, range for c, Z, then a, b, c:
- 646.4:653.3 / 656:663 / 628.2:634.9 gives -3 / 13.5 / 14.7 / 13.3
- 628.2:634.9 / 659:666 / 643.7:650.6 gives -159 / 13.3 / 13.3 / 13.2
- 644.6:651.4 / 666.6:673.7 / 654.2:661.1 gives -13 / 13.1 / 13.3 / 14.9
